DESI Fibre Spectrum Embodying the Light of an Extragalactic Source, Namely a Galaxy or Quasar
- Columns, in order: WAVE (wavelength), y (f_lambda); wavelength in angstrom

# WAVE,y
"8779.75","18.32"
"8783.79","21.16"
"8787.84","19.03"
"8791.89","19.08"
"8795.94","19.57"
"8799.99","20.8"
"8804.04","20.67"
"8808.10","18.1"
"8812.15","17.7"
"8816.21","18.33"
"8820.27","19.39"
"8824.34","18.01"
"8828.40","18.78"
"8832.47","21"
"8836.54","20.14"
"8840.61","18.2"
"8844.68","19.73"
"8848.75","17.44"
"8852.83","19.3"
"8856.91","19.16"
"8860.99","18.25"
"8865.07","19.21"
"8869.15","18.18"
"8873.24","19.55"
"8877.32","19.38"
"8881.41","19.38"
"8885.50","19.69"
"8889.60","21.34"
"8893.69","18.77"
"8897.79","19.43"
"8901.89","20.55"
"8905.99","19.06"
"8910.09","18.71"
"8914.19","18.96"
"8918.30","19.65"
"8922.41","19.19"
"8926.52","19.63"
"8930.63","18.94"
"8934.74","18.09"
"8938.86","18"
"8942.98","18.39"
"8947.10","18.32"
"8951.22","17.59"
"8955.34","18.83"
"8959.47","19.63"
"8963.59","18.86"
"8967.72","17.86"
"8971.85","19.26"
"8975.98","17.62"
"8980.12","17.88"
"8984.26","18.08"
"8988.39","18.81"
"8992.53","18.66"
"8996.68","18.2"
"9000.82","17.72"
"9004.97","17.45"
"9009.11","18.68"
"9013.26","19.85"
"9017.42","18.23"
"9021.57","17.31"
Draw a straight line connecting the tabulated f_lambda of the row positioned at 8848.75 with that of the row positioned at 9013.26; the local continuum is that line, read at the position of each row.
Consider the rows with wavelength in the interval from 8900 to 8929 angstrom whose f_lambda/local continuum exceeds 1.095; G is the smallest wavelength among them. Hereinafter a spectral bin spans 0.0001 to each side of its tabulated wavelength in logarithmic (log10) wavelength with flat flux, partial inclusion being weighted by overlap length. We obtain 8901.89 angstrom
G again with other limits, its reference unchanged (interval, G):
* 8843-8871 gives 8844.68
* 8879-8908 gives 8885.50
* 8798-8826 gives 8799.99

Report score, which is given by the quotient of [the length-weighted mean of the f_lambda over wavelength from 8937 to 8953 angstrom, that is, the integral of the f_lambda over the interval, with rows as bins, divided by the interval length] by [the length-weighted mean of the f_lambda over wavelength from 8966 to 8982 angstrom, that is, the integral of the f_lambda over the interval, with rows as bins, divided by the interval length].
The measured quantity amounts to 1.00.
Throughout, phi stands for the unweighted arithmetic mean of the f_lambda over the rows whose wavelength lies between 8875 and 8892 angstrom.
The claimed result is 19.9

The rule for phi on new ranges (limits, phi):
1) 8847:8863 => 18.5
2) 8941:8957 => 18.3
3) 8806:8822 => 18.4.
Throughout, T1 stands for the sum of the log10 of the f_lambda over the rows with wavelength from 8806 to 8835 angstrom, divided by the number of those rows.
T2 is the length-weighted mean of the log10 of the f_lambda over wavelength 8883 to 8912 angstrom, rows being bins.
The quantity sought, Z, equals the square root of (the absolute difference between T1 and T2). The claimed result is 0.142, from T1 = 1.27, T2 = 1.29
